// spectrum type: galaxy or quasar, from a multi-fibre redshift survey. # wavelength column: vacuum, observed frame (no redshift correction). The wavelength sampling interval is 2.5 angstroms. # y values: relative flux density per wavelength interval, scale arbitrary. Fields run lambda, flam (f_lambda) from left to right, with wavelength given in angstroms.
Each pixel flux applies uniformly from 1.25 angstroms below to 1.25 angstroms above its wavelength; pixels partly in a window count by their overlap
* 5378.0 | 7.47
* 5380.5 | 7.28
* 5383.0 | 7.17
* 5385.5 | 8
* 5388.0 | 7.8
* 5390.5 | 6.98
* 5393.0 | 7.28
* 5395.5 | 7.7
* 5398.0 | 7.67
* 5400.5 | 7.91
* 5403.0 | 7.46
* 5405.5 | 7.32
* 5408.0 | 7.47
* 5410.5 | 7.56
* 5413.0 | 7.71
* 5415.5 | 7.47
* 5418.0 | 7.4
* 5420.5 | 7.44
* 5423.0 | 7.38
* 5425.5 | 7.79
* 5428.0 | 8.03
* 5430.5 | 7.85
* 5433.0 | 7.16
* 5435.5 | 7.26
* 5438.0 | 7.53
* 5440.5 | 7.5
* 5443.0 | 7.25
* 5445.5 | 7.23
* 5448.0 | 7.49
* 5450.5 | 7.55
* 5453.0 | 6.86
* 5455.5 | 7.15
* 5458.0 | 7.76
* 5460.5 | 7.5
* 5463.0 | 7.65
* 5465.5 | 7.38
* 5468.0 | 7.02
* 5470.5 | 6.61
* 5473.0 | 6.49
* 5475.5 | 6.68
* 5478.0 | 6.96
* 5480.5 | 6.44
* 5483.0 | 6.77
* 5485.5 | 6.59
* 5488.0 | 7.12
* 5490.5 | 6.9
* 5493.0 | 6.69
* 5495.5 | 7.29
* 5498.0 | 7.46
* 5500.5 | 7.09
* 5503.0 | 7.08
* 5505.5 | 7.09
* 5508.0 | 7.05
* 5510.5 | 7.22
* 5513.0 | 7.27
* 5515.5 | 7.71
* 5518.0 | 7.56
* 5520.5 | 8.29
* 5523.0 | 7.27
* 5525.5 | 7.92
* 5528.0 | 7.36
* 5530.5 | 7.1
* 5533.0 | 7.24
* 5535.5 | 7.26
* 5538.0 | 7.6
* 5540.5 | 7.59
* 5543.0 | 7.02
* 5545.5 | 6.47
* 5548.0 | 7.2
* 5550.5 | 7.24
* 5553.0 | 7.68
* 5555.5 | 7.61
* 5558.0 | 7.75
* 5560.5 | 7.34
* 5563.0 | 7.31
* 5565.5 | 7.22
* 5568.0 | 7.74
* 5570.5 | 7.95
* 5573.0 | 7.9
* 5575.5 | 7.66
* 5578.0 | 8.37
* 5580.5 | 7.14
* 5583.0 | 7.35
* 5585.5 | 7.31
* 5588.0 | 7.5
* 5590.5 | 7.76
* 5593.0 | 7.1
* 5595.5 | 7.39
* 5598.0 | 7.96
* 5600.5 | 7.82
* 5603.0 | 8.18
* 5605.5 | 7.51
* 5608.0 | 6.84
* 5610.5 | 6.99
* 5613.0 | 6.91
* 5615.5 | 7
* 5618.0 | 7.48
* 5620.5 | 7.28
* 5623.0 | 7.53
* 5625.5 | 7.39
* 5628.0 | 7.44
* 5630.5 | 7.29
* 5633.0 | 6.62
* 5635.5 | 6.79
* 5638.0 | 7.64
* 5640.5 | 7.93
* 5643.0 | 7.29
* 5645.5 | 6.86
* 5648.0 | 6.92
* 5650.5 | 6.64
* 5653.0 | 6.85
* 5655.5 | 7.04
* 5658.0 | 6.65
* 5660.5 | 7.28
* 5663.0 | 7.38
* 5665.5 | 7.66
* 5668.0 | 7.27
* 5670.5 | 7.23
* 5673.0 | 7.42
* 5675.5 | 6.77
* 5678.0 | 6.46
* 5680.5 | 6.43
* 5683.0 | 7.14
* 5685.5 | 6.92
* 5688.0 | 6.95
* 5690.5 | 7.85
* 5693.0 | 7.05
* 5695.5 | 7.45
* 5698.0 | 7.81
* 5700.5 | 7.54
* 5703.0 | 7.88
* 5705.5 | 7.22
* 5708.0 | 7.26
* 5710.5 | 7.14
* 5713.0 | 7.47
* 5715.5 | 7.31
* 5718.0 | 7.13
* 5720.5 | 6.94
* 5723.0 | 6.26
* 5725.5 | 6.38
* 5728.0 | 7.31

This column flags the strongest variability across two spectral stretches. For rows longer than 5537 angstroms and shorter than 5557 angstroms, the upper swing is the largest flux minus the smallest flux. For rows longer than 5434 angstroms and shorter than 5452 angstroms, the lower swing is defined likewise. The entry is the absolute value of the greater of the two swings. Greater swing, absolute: 1.2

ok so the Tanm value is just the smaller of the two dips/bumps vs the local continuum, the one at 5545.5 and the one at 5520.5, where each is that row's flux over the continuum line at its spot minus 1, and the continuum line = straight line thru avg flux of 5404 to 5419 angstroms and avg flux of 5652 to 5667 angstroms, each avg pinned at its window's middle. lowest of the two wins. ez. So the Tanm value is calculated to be -0.11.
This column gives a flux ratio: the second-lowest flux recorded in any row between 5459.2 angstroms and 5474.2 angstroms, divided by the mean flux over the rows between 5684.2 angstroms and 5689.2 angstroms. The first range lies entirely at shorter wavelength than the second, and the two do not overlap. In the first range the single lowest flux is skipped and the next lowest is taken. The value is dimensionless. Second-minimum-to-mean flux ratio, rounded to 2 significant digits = 0.95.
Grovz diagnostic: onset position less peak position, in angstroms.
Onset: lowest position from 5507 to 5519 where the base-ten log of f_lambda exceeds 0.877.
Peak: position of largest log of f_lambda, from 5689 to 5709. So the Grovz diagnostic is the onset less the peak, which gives -187.5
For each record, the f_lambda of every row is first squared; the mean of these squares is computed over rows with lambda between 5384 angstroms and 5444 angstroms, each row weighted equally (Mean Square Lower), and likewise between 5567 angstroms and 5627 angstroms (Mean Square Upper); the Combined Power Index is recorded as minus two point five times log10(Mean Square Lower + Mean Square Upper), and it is -5.14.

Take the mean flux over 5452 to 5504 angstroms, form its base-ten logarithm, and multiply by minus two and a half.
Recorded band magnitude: -2.12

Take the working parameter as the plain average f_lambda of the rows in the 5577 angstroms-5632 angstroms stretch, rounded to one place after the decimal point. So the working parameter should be 7.4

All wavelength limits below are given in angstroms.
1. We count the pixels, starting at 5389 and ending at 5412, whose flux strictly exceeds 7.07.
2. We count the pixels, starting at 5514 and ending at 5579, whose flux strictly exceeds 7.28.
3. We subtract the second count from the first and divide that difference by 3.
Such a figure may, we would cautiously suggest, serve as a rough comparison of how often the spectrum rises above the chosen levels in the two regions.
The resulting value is -3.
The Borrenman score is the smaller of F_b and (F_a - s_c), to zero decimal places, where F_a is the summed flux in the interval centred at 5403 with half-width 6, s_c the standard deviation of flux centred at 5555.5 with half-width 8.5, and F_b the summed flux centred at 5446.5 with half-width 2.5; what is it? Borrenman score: 15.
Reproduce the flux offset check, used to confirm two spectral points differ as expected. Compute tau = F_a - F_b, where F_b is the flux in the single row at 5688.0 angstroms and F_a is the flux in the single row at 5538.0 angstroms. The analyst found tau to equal 0.65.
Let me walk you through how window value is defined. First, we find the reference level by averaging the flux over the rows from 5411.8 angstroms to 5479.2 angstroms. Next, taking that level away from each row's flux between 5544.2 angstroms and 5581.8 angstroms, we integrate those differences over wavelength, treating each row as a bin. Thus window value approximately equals 6.3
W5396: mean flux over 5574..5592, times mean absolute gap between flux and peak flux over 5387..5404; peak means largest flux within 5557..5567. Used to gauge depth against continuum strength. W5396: 2.0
